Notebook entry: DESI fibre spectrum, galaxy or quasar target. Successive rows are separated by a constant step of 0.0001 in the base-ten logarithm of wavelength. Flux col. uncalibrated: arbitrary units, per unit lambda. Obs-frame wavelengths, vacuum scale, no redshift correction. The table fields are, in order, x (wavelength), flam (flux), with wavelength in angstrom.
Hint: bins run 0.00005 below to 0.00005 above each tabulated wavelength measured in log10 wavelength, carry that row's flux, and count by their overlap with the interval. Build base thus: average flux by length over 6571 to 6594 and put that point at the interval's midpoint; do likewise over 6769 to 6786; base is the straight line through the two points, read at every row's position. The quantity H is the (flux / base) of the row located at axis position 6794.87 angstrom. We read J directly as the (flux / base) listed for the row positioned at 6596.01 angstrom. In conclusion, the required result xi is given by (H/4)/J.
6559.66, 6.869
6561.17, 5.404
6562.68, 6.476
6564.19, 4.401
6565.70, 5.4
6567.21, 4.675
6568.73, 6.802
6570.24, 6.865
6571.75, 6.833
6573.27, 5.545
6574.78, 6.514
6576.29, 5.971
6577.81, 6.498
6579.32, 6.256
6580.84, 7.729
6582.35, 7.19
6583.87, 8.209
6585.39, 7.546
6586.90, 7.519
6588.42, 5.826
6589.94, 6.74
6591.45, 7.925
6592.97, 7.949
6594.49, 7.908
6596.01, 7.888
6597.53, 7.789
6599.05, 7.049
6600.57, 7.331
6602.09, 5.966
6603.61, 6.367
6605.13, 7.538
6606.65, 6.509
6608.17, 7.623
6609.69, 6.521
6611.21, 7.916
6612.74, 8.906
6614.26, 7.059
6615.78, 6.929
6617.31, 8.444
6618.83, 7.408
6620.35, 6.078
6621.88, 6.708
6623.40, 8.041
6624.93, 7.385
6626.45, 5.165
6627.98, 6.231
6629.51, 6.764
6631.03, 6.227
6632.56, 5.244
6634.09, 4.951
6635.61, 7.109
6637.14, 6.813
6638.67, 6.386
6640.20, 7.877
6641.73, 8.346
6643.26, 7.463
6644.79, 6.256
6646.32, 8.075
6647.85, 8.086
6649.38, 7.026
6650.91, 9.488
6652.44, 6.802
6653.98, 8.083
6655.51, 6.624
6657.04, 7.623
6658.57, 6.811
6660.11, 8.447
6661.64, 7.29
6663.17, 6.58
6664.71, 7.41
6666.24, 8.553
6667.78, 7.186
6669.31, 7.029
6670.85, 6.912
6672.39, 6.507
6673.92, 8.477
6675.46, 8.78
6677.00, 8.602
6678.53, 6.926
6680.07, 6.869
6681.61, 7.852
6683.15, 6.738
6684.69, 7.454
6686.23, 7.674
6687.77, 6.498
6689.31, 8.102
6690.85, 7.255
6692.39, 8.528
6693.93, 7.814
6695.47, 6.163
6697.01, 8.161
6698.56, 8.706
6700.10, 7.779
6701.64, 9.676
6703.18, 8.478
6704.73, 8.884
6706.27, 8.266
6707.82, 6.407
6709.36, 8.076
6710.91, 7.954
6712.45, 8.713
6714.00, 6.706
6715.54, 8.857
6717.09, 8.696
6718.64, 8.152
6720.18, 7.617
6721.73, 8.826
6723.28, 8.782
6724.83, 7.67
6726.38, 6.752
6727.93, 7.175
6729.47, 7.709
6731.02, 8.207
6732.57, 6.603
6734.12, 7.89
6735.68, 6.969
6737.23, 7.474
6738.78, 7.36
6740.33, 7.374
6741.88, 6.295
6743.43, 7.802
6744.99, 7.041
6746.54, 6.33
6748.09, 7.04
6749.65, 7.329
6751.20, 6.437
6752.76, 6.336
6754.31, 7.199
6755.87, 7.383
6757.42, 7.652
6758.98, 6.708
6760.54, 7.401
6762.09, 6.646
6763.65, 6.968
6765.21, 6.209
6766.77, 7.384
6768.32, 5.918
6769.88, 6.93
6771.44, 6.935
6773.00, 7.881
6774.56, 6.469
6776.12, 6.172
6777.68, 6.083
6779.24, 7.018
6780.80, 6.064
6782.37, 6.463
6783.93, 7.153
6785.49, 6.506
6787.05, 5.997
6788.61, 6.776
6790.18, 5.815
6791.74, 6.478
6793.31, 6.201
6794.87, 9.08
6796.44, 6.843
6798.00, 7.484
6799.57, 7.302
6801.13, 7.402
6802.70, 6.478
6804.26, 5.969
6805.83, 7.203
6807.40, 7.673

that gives 0.30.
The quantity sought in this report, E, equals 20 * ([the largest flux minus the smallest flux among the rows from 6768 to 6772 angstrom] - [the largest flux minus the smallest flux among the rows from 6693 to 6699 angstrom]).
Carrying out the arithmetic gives -31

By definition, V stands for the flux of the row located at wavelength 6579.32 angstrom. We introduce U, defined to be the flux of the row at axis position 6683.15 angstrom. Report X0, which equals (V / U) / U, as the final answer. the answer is 0.14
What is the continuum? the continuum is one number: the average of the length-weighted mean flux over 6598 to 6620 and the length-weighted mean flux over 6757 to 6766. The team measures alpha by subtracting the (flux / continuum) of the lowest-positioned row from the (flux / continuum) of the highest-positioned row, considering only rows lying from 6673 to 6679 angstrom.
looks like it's -0.22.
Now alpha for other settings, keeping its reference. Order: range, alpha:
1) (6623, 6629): -0.26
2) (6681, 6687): -0.03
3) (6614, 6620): 0.05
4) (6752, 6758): 0.19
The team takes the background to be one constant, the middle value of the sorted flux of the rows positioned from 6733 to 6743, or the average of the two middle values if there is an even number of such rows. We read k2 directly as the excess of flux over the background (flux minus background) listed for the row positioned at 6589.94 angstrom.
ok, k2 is -0.63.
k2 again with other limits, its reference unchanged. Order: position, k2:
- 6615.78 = -0.44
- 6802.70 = -0.89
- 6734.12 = 0.52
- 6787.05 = -1.37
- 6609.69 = -0.85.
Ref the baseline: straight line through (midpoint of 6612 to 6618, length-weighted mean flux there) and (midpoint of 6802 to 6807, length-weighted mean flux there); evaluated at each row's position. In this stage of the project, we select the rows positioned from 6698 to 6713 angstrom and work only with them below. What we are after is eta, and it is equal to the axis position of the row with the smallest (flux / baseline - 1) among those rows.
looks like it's 6707.82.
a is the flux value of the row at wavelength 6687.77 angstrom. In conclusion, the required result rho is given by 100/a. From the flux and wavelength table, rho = 15.4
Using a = 6.498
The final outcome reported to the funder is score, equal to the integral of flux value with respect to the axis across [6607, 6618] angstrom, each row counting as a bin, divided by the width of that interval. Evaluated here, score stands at 7.6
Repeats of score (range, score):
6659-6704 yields 7.7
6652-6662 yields 7.4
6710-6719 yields 8.2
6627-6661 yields 7.1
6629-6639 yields 6.2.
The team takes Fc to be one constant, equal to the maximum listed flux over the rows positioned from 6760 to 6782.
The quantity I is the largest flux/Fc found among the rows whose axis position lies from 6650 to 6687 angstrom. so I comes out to 1.20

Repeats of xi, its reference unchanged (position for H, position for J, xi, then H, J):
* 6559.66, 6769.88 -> 0.24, 0.98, 1.03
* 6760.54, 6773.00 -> 0.23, 1.10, 1.18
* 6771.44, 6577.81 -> 0.28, 1.03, 0.93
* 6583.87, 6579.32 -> 0.33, 1.18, 0.90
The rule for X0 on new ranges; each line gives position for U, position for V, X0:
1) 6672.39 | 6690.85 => 0.17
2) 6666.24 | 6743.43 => 0.11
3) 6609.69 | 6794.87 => 0.21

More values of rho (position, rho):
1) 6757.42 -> 13.1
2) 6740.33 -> 13.6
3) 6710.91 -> 12.6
